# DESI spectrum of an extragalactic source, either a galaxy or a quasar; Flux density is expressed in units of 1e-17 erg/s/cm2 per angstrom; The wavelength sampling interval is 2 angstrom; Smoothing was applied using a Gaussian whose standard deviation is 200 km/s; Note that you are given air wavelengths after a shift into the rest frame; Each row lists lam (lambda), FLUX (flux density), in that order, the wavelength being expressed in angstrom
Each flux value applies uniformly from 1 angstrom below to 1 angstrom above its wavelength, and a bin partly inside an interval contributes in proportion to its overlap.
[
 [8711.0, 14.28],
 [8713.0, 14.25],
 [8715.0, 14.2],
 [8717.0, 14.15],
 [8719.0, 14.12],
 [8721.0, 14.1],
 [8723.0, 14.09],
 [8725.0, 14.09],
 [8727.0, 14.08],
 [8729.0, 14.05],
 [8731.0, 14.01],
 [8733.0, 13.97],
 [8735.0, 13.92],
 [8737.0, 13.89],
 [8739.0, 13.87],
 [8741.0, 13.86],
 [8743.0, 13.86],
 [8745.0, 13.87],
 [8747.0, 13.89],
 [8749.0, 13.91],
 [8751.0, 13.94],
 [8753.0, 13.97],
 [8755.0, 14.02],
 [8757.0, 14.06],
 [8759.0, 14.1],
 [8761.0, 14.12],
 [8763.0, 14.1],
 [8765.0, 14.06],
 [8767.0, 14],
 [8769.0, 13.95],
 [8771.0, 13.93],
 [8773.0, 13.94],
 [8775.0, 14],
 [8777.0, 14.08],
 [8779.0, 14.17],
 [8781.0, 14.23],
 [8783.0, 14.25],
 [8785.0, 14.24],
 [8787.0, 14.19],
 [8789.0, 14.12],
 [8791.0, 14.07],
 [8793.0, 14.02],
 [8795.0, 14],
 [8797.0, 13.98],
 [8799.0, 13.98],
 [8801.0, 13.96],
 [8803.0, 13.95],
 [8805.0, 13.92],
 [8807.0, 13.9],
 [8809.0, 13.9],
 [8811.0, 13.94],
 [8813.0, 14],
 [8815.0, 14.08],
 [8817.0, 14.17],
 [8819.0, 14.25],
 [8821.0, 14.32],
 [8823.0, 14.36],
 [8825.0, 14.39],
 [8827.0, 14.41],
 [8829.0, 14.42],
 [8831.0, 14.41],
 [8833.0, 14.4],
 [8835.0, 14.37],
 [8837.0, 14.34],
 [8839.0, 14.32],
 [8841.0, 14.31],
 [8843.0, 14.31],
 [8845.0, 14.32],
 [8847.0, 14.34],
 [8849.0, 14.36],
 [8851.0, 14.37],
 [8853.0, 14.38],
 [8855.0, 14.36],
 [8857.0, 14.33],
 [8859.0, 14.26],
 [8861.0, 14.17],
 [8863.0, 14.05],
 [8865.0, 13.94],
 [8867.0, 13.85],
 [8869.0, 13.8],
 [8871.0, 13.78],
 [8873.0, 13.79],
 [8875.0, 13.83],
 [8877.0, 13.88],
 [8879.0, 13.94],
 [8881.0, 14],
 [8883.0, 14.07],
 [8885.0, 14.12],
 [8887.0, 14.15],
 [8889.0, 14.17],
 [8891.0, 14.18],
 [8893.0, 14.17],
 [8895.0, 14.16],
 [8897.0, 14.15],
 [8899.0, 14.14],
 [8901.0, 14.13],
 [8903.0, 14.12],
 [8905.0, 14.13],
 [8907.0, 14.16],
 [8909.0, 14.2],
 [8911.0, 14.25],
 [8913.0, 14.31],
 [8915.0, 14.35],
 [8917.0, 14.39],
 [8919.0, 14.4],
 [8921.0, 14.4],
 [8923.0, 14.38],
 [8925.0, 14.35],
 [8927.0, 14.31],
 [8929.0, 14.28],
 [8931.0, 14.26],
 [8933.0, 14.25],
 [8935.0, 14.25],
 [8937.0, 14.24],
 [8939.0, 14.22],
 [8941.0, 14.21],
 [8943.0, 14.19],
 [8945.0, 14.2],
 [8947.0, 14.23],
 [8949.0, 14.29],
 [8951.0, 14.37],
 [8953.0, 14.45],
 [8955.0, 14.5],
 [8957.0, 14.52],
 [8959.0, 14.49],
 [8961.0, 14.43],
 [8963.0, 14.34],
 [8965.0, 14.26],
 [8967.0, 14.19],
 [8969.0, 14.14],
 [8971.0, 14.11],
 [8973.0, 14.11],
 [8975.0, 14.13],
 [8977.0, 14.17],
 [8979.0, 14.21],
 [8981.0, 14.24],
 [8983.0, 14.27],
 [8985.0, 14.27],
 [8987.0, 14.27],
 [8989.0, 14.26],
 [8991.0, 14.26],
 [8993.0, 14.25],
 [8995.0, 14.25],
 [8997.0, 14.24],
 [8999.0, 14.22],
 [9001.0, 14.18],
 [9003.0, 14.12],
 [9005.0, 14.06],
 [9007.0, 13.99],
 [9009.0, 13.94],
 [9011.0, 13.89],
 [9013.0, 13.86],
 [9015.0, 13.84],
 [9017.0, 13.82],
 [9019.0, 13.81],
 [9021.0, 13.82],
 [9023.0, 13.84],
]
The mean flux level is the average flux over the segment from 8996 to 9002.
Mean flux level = 14.2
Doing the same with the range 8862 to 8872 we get 13.9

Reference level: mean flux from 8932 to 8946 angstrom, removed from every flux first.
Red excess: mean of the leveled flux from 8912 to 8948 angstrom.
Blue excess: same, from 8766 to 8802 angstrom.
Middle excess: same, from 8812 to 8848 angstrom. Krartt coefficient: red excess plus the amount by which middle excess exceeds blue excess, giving 0.31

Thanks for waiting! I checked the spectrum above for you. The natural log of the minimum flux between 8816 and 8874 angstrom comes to 2.623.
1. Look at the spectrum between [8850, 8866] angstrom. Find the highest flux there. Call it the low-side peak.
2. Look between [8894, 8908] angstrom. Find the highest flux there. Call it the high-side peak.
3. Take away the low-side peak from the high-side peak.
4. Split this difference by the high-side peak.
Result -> -0.016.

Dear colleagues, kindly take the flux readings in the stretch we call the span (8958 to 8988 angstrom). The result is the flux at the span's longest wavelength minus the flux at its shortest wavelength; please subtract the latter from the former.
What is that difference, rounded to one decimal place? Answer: -0.2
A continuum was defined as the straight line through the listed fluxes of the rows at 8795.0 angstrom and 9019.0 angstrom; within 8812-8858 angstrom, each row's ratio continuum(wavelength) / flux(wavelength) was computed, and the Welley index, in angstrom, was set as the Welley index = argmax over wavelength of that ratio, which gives 8813.0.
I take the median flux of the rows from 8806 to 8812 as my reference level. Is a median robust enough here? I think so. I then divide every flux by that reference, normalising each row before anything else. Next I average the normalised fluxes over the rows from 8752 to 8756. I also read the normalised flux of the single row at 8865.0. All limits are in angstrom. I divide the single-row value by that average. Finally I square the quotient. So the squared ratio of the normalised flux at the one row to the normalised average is 0.992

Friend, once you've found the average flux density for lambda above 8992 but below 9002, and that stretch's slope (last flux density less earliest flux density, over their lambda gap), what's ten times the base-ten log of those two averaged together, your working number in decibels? 8.52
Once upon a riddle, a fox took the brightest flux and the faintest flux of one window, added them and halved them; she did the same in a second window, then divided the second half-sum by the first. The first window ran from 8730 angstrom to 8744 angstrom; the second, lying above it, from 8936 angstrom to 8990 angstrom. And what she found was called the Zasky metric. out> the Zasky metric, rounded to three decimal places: 1.027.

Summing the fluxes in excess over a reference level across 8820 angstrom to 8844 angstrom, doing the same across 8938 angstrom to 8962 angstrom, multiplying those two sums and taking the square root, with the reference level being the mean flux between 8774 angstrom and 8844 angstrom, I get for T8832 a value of 2.3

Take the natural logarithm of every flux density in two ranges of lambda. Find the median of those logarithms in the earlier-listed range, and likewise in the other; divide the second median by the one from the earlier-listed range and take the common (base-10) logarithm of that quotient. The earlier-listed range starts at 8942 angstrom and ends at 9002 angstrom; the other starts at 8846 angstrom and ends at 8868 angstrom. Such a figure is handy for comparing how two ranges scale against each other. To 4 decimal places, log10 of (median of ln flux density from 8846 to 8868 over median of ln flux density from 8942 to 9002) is 0.0009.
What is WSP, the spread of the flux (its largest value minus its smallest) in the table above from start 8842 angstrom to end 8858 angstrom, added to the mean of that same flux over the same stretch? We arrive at 14.42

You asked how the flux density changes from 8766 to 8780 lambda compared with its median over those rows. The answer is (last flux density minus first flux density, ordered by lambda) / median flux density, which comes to 0.012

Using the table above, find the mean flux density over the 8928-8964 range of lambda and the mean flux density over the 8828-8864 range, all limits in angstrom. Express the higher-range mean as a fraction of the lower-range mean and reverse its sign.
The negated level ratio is -1.00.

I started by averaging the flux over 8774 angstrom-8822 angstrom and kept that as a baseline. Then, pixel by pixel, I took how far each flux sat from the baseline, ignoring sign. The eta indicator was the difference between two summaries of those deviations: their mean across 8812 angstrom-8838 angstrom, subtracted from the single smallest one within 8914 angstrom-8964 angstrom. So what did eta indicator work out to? -0.12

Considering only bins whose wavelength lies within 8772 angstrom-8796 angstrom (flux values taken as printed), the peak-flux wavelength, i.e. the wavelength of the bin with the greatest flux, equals 8783.0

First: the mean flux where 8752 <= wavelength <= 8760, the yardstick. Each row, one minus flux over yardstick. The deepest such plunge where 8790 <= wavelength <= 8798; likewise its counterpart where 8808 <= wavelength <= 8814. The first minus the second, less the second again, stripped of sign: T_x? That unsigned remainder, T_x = 0.015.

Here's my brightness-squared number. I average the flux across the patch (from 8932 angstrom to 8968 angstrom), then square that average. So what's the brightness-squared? 205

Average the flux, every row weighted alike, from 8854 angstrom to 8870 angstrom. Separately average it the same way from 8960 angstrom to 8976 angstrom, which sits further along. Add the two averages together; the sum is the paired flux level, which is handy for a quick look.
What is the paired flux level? 28.31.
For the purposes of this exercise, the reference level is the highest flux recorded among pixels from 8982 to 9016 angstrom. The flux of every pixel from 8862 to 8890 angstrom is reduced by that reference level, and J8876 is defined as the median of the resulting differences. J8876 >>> -0.33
